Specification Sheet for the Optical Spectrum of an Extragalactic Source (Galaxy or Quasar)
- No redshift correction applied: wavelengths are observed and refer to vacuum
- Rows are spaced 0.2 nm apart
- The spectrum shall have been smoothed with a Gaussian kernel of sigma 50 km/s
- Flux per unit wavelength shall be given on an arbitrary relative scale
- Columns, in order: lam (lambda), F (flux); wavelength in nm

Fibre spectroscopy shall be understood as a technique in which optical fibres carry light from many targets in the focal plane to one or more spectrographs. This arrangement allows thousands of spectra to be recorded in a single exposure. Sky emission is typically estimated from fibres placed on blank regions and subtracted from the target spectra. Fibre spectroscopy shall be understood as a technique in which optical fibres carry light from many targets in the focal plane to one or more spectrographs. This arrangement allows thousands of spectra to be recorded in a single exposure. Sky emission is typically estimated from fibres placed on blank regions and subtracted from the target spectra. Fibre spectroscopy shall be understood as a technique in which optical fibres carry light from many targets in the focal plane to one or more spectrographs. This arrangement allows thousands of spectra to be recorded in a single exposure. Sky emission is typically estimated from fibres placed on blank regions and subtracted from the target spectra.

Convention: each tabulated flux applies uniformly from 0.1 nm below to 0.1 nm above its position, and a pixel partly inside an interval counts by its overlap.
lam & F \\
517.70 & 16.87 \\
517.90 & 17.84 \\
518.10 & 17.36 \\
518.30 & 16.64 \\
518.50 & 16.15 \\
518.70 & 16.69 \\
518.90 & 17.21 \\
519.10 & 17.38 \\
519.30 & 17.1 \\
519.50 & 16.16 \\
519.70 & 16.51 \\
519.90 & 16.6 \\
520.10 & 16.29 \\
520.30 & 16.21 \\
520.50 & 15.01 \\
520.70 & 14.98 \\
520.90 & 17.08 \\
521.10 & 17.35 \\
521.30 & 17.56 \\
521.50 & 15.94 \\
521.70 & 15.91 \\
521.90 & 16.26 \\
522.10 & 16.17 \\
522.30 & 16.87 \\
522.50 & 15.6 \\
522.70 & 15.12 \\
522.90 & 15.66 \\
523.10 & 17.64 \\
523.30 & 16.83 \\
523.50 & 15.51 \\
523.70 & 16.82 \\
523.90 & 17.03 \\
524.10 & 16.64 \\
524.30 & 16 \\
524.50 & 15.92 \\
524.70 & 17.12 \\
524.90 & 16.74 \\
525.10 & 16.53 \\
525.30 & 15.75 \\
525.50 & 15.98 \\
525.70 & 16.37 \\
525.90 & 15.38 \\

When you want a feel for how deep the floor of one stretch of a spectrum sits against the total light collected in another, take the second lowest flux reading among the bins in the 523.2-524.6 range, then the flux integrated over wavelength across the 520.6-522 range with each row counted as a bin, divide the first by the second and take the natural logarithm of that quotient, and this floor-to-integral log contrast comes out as -0.369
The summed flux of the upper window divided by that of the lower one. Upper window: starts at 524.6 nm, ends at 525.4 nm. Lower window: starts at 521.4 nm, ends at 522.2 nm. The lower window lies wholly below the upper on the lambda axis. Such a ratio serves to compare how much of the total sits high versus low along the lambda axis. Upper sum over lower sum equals 1.03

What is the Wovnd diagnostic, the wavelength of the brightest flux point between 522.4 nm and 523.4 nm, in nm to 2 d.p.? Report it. 523.10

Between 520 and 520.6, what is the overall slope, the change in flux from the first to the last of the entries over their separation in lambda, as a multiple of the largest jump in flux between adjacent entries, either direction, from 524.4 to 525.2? -2.7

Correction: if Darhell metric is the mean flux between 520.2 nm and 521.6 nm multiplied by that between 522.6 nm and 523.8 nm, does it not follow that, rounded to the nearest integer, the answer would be 265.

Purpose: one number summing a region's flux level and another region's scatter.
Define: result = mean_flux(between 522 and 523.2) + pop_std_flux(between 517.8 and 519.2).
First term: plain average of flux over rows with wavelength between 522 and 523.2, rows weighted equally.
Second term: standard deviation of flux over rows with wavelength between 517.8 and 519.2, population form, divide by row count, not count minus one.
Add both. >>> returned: 16.7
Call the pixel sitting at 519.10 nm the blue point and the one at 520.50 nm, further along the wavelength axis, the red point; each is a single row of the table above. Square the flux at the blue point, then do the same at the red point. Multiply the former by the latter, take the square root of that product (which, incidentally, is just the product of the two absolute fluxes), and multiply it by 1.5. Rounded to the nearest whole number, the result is 391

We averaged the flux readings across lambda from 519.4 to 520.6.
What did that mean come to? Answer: 16.1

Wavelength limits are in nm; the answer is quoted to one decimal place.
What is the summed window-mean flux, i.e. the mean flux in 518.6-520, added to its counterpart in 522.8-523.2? 33.5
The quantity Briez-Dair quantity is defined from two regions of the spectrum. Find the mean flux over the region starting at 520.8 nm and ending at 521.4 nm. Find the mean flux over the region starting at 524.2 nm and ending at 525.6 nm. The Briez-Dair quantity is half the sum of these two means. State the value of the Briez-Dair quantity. 16.8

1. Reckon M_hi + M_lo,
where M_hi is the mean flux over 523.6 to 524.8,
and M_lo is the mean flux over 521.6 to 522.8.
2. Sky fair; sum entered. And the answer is 32.6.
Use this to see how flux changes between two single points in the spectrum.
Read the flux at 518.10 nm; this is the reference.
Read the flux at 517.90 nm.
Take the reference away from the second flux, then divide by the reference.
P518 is 0.03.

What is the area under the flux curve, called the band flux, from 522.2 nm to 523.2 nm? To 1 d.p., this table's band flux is 16.2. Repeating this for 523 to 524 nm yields 16.8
